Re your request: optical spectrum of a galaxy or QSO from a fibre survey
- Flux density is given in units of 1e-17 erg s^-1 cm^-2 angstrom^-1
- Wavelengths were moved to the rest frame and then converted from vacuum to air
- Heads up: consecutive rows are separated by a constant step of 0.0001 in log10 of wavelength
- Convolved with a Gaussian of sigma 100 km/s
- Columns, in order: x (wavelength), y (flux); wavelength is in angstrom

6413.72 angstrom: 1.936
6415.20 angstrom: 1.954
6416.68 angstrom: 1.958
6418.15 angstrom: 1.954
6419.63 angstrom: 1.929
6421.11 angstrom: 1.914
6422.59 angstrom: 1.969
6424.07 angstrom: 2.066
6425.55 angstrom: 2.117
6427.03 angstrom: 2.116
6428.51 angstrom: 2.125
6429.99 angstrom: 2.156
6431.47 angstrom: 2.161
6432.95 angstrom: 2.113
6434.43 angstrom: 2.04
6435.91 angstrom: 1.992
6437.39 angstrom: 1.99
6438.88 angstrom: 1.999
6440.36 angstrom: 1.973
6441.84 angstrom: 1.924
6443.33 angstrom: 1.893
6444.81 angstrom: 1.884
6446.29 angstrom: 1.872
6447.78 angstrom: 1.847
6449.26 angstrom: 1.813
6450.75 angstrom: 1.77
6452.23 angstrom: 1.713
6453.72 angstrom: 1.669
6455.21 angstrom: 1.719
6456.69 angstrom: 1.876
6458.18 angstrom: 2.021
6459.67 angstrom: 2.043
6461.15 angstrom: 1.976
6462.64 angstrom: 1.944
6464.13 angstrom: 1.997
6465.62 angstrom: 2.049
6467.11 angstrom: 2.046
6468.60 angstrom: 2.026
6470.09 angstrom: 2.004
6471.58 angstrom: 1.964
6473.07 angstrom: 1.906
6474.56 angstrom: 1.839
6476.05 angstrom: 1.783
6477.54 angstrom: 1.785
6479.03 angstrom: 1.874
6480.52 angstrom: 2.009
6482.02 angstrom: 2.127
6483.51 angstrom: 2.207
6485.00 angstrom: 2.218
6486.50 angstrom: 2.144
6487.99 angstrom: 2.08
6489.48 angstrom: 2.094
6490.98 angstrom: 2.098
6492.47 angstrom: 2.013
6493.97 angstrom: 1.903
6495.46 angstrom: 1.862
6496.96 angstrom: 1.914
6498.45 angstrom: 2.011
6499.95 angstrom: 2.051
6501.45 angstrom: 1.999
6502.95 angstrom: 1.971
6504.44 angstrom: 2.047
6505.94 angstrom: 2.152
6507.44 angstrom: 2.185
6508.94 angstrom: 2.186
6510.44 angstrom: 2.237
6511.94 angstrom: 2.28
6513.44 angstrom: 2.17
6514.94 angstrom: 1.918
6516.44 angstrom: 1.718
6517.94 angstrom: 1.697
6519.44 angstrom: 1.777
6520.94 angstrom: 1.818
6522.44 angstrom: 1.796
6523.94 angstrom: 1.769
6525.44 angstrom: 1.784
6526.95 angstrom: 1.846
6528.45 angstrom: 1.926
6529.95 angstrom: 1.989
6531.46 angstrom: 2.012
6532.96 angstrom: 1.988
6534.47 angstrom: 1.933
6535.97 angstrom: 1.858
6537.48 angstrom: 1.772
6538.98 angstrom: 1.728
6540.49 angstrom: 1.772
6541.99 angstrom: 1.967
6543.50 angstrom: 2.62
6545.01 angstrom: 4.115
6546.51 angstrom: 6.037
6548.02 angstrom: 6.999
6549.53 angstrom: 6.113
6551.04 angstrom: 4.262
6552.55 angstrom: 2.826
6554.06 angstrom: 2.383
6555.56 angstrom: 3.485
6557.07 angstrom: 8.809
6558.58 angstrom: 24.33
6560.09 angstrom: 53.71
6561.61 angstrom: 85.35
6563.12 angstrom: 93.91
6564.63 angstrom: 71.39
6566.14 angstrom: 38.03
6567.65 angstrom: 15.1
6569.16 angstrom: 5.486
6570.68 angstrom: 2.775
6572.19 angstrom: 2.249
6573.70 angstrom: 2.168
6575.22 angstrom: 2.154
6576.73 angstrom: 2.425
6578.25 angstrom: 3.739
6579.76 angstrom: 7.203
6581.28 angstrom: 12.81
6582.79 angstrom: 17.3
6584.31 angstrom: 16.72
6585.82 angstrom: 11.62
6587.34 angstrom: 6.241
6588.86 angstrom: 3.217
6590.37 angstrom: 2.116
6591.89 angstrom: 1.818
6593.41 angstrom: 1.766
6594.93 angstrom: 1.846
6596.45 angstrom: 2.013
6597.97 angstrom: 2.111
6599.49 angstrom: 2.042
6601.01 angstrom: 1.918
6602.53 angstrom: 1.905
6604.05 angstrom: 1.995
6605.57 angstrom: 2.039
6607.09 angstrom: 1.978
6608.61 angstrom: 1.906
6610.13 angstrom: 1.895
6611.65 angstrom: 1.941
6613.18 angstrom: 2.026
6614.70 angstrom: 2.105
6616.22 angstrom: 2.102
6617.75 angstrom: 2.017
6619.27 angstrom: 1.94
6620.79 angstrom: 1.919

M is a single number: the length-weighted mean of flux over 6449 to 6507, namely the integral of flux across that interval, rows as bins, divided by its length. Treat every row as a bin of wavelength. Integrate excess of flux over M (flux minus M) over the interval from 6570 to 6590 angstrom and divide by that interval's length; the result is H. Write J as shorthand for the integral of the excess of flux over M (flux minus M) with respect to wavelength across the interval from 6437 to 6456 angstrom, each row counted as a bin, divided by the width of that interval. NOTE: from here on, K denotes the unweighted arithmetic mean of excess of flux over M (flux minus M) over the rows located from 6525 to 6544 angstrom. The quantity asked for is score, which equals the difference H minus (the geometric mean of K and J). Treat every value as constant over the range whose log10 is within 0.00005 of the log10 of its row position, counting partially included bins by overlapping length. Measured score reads 4.9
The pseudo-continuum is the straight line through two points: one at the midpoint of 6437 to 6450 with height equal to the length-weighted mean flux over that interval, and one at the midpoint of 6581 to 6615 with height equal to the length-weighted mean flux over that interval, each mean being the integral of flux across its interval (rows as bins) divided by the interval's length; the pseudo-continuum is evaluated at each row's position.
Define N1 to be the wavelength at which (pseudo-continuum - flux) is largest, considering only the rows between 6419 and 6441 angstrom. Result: 6440.36 angstrom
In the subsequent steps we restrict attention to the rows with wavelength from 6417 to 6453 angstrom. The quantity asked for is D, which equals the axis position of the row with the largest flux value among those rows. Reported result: 6431.47 angstrom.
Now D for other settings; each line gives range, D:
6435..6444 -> 6438.88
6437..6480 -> 6465.62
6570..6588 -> 6582.79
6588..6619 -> 6588.86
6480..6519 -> 6511.94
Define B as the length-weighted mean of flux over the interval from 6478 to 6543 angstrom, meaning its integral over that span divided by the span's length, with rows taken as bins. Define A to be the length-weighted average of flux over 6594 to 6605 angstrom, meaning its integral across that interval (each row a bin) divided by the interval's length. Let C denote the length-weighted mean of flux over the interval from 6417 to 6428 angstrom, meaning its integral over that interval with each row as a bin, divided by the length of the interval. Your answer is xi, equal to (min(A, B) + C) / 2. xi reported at 1.99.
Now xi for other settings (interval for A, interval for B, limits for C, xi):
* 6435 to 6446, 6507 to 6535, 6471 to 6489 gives 1.97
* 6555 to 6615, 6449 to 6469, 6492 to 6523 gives 1.95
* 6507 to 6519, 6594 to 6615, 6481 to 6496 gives 2.03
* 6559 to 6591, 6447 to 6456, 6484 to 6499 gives 1.90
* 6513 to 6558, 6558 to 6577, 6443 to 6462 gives 2.39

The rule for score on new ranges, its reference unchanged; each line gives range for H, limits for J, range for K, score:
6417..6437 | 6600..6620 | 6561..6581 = -0.5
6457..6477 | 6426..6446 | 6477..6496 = -0.1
